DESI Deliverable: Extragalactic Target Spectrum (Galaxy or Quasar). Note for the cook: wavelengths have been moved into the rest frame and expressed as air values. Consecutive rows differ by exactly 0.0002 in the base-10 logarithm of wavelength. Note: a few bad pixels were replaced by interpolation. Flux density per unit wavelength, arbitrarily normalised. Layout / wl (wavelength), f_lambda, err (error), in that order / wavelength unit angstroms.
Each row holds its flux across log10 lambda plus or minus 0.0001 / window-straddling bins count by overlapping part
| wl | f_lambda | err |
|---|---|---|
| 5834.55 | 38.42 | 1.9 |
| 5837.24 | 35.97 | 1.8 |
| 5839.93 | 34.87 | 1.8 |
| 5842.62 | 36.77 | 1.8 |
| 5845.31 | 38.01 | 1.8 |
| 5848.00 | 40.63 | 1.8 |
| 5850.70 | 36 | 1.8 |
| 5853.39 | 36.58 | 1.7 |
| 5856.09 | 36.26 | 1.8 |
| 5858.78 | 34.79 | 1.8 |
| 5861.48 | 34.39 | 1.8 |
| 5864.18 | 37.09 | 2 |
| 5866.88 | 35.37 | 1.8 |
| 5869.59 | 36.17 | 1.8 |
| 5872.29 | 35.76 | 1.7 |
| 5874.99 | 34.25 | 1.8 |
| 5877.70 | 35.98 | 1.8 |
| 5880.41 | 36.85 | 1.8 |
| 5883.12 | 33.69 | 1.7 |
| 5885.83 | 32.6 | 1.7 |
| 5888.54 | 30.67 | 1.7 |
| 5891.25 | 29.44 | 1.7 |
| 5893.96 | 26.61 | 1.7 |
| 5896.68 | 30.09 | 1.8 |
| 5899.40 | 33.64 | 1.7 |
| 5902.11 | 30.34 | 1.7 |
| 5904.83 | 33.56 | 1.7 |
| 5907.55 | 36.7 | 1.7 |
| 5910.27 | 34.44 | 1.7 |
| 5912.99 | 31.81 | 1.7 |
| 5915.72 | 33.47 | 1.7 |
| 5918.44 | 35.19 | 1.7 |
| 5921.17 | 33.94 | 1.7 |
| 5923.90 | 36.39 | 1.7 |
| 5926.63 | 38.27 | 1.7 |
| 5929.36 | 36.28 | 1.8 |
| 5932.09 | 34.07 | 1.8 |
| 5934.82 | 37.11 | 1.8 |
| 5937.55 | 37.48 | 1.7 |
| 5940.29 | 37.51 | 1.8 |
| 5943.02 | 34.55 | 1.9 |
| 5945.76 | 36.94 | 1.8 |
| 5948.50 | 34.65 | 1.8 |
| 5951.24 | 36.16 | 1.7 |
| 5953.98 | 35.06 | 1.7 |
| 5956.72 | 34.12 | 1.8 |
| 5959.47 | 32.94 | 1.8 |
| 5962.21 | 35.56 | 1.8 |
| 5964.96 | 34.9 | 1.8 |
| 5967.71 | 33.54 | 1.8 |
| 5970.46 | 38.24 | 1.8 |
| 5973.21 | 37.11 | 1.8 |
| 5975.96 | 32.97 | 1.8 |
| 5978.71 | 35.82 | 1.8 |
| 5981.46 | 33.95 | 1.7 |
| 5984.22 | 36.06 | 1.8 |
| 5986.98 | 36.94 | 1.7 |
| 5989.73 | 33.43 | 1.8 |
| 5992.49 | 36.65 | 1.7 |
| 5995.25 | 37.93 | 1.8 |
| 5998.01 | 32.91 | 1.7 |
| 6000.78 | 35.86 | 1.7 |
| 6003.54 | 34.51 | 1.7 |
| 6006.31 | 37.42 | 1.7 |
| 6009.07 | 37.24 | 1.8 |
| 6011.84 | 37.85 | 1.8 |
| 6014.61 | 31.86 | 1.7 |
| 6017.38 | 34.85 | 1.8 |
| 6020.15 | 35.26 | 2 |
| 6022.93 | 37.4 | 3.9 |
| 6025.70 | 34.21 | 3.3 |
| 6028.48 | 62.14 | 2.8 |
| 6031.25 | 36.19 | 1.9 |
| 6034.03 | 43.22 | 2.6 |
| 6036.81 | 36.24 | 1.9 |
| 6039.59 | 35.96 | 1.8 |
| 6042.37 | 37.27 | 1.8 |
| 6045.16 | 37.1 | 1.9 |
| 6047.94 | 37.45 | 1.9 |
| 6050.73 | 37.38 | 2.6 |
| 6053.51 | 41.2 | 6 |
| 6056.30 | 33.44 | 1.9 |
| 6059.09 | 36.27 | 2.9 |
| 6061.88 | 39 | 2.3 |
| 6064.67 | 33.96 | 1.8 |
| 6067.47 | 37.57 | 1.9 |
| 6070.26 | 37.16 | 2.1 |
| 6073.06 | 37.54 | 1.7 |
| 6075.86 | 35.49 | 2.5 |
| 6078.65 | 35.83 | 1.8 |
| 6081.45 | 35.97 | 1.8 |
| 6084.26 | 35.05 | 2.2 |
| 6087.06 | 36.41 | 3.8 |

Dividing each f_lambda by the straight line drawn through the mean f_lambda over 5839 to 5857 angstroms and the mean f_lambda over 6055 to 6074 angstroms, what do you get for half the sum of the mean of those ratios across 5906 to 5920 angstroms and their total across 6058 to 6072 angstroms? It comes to 2.99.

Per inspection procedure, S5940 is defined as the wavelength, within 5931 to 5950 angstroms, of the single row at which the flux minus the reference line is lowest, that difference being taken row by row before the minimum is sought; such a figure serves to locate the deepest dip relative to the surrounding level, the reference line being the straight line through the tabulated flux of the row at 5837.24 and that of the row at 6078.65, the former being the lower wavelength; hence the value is 5932.09 angstroms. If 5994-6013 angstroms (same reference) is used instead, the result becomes 5998.01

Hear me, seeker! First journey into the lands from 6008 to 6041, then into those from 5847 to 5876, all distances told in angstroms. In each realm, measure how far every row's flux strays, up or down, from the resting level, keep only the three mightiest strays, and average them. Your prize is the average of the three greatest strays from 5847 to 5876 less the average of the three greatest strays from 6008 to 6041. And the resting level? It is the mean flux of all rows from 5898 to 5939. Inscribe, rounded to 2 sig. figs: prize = -9.6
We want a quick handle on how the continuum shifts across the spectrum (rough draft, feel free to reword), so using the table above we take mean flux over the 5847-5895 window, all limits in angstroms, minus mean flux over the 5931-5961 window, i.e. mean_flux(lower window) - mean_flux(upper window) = -0.9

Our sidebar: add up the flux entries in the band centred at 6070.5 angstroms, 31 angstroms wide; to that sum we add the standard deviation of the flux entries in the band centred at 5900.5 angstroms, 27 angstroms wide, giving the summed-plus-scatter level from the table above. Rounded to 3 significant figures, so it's 400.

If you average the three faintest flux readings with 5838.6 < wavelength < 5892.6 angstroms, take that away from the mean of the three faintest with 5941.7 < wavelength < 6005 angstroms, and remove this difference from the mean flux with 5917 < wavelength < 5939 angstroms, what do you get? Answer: 34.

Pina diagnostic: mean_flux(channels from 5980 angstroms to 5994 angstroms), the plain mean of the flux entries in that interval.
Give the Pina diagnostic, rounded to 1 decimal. 35.4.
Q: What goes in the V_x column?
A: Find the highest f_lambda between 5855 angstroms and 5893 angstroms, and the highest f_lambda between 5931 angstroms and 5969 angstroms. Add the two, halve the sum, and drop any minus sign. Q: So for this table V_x 37.3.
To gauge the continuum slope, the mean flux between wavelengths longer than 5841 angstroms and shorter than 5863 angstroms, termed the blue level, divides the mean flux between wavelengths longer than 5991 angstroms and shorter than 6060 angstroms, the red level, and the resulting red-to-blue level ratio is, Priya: 1.02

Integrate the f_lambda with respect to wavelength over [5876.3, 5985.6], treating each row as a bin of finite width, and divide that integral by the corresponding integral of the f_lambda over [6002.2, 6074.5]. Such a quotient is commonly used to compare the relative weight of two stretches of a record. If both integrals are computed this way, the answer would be 1.4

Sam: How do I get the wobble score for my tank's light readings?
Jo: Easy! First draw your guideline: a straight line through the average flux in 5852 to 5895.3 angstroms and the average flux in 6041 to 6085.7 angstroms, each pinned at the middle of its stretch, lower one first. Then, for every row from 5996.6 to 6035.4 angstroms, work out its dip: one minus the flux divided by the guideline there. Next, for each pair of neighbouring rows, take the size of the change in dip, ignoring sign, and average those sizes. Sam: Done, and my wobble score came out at 0.18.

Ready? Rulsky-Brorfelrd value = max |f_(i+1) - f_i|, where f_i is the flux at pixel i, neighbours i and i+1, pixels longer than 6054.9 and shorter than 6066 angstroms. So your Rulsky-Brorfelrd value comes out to 5.0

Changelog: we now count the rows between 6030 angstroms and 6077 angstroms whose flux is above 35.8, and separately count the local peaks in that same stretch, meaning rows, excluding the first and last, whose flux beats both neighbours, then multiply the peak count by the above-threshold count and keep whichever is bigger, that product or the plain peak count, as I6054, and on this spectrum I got 98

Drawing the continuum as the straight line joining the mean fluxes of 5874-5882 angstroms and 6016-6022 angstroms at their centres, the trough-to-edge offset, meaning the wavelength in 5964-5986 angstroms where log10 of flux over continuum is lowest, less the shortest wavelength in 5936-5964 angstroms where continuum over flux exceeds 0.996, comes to 32.9 angstroms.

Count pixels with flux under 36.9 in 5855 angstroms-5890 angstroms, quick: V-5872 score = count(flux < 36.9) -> 12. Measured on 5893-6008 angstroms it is 32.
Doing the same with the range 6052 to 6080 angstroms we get 5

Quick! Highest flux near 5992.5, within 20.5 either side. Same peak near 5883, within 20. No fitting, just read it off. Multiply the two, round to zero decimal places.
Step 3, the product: 1407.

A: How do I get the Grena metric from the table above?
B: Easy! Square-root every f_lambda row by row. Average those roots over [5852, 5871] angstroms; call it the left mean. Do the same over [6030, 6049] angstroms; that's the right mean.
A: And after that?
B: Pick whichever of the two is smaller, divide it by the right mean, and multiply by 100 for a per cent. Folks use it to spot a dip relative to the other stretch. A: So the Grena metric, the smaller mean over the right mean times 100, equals 98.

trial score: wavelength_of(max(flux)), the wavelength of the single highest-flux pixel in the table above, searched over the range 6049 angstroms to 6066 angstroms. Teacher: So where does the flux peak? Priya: 6053.51 angstroms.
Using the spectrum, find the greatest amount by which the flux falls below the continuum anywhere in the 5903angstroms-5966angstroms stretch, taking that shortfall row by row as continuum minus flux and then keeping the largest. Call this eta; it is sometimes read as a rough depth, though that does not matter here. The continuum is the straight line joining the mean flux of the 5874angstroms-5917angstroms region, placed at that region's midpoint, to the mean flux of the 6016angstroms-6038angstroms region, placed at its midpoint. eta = 3.3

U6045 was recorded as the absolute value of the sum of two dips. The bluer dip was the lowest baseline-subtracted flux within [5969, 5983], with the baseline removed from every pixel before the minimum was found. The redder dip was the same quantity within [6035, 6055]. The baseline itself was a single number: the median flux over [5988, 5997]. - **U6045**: 4.4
